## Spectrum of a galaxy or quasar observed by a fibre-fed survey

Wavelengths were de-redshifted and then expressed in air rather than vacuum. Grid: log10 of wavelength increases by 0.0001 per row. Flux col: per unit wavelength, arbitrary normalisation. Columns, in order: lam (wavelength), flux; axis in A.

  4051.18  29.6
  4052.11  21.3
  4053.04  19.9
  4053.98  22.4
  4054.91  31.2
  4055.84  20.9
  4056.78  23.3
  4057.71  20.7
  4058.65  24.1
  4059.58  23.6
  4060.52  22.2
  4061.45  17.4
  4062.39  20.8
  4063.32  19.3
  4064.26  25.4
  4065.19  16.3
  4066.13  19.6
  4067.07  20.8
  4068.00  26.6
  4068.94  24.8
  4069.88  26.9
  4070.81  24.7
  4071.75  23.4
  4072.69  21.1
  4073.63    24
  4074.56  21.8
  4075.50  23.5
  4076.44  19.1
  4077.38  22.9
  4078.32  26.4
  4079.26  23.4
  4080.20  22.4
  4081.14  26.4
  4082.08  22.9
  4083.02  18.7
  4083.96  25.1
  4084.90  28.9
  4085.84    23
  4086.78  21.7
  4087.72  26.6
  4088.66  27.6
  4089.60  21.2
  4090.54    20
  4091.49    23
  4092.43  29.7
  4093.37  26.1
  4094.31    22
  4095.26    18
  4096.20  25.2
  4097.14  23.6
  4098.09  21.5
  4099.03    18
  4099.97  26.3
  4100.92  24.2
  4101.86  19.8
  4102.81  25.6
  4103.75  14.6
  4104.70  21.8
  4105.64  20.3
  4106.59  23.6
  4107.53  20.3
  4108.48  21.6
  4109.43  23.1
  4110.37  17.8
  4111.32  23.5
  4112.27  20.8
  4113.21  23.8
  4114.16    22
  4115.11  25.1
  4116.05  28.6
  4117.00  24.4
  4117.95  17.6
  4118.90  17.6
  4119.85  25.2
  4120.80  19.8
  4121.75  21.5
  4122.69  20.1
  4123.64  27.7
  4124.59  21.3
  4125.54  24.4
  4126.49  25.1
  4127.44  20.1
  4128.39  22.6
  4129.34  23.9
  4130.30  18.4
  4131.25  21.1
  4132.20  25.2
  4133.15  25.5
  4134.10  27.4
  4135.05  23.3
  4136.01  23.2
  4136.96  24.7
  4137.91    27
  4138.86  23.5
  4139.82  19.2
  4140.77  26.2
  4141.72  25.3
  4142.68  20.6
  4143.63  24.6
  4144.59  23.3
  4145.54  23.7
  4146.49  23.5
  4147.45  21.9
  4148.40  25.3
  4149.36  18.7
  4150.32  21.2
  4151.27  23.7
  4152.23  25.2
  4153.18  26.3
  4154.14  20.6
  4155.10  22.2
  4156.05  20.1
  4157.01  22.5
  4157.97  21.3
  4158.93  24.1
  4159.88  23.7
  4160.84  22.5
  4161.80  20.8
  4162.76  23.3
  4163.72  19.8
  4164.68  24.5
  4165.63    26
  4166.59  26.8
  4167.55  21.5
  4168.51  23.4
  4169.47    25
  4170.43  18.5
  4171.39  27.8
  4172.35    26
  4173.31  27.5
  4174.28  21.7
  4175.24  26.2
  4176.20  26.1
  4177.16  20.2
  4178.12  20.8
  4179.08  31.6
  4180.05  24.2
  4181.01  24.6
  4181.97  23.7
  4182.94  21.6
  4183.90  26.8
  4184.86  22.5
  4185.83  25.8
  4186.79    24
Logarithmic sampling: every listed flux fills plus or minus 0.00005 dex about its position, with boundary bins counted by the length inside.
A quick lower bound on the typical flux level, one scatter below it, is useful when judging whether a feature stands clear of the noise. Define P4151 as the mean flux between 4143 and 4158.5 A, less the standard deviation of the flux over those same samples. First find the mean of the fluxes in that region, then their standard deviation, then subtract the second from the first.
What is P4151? 20.7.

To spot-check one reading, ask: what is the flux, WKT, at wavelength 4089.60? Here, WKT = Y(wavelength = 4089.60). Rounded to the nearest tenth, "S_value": 21.2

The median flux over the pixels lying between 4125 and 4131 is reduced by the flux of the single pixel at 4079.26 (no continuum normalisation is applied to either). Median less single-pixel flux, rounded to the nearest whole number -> 0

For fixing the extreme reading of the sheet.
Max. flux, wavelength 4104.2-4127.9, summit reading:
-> 28.6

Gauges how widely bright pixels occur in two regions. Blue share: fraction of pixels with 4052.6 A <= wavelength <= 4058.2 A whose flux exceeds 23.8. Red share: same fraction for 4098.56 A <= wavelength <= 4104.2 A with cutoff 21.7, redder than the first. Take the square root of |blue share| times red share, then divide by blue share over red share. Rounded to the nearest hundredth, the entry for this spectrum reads 0.87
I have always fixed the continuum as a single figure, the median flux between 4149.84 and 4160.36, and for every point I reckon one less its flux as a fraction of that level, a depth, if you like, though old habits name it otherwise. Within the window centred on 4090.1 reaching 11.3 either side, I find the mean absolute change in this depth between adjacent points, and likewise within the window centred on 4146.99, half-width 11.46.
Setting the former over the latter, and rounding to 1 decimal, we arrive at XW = 1.4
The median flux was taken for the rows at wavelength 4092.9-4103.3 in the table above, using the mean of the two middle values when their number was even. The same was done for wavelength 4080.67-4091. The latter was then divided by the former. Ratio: 0.97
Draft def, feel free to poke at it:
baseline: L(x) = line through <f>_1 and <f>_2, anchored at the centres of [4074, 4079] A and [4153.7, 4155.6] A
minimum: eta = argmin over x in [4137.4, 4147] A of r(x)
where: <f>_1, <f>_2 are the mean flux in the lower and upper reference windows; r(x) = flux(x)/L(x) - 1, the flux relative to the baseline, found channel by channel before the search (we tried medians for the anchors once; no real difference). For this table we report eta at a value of 4139.82 A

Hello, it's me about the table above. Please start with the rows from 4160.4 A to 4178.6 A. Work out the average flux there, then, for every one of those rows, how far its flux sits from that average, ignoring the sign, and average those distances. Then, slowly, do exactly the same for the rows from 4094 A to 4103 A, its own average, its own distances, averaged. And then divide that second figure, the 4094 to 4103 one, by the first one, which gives 1.0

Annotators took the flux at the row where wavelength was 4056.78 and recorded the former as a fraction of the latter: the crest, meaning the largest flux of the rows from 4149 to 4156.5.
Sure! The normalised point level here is 0.89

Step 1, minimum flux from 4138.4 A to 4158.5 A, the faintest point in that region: 18.7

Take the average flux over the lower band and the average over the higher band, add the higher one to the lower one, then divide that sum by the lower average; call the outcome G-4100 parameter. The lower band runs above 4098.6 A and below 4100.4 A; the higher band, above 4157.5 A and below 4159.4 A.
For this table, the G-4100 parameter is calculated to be 2.02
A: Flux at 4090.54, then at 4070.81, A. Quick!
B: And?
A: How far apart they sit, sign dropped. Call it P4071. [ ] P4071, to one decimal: 4.7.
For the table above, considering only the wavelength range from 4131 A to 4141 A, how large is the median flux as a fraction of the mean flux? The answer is 1.02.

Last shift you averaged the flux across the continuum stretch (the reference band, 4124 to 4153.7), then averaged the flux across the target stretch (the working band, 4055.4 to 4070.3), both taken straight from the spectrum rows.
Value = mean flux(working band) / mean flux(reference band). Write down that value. 0.94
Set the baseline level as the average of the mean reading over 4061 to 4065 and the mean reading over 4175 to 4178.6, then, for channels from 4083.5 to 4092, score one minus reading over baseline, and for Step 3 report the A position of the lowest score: 4084.90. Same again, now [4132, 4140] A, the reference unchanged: 4134.10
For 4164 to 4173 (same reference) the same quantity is 4171.39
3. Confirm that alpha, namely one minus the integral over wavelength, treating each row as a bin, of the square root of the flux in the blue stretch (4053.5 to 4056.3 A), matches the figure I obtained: -12.9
